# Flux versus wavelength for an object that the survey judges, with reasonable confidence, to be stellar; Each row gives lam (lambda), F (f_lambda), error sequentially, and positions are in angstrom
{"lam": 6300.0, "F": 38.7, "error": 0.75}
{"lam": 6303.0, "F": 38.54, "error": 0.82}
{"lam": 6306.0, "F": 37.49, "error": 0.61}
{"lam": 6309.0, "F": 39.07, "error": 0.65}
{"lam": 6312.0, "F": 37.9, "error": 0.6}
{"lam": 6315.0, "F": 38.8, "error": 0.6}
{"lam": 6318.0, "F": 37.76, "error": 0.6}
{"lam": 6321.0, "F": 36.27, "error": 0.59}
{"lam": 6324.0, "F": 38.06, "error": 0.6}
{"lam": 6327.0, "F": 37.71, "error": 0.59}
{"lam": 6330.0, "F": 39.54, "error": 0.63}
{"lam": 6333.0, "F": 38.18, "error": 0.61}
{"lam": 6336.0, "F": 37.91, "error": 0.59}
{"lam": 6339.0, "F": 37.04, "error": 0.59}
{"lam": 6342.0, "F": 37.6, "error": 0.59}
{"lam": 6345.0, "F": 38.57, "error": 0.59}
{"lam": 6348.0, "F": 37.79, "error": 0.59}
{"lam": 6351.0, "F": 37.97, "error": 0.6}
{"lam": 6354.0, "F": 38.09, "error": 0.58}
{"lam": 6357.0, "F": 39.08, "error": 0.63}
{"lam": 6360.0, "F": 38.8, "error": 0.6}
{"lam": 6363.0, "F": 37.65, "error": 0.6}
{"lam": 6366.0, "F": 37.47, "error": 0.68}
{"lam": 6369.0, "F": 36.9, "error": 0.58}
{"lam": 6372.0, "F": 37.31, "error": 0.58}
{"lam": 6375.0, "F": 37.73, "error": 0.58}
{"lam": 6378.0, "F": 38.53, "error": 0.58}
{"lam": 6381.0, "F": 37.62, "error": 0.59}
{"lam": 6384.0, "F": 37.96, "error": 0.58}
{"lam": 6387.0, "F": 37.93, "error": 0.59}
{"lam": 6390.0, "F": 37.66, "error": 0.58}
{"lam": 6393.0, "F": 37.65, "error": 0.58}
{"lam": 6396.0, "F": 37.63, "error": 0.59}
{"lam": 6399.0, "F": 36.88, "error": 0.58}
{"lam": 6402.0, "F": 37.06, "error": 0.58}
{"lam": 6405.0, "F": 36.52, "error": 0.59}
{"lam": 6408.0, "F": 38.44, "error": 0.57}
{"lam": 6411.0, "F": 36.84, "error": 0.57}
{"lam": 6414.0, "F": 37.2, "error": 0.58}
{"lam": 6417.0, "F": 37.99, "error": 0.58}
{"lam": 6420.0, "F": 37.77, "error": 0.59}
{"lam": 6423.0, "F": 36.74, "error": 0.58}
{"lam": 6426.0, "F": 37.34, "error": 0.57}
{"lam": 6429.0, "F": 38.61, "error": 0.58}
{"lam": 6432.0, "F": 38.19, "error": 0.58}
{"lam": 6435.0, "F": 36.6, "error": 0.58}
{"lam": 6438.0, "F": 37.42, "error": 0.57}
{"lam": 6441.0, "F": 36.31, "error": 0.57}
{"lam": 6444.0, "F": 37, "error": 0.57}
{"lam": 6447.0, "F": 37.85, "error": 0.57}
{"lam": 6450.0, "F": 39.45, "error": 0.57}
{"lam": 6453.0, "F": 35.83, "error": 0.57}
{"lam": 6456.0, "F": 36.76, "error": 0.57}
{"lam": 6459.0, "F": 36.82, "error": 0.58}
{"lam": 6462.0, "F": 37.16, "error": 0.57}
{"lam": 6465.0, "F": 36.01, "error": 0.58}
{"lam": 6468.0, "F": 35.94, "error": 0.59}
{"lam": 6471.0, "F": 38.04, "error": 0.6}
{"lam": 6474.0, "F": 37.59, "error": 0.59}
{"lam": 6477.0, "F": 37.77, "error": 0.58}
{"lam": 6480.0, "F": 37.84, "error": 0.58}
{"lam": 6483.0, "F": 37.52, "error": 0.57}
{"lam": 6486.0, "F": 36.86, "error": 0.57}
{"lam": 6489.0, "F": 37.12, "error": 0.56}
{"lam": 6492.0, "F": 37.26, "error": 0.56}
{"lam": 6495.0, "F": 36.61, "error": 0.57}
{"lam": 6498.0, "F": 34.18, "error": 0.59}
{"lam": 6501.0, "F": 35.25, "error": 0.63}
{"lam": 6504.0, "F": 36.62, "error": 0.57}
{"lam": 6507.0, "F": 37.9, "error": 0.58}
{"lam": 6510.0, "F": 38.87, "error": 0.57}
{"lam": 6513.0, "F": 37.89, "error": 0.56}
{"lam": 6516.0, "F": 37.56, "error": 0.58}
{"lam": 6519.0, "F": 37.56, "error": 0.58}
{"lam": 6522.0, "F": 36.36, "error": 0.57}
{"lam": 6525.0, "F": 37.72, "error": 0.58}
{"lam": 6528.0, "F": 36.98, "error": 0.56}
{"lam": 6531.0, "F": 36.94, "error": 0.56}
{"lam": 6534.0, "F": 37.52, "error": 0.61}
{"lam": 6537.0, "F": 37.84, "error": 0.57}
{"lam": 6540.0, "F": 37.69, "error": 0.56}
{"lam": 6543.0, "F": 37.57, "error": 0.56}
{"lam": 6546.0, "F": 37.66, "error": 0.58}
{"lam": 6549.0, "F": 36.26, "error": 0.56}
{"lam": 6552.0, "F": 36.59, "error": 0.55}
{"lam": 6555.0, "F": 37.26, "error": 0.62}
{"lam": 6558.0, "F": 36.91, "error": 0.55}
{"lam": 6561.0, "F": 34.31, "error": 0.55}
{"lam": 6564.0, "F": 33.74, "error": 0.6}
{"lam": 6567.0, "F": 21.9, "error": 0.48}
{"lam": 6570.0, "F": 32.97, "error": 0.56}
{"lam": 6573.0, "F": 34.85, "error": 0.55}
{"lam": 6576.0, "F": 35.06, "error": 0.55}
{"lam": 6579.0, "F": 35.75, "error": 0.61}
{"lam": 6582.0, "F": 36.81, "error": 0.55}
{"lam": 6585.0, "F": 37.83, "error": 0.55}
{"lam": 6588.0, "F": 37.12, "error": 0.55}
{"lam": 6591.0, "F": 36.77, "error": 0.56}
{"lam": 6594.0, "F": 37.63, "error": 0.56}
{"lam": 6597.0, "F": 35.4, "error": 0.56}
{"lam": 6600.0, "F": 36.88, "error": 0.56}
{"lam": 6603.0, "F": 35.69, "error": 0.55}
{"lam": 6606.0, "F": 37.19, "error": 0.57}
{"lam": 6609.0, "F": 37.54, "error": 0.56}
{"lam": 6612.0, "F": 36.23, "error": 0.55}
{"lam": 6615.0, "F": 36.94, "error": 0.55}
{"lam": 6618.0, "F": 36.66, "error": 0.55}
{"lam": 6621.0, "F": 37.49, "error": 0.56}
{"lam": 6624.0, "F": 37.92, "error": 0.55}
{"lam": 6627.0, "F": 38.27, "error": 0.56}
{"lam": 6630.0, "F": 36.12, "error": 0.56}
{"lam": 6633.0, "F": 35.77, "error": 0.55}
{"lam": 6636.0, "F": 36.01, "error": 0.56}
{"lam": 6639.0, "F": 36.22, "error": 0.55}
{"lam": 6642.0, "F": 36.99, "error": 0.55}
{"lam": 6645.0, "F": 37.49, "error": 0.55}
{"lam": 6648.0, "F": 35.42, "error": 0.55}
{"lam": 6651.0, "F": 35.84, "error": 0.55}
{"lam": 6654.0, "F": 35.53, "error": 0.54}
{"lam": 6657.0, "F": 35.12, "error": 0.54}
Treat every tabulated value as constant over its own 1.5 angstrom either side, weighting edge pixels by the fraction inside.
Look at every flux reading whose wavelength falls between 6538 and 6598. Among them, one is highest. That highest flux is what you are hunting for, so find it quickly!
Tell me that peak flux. 37.83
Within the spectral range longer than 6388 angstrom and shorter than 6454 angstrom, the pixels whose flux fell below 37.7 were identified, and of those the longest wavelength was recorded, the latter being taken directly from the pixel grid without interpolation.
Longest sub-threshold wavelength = 6453.0 angstrom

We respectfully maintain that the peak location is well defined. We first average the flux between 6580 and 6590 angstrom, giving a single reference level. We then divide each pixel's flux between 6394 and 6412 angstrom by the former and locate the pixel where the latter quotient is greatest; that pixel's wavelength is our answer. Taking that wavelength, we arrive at 6408.0 angstrom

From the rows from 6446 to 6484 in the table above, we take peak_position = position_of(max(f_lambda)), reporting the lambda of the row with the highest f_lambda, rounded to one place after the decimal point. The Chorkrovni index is 6450.0 angstrom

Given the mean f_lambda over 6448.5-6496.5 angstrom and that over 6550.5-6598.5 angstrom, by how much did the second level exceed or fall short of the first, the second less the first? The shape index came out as -2.1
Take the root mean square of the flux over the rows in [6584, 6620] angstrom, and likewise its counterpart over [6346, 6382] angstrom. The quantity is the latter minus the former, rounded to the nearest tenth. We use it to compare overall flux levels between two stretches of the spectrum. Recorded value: 1.1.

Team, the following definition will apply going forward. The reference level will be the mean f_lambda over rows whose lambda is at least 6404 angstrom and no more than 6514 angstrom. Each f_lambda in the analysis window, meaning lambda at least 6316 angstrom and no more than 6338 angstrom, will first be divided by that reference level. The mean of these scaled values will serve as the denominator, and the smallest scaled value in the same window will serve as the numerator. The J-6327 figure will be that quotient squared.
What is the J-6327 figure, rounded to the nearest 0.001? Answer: 0.915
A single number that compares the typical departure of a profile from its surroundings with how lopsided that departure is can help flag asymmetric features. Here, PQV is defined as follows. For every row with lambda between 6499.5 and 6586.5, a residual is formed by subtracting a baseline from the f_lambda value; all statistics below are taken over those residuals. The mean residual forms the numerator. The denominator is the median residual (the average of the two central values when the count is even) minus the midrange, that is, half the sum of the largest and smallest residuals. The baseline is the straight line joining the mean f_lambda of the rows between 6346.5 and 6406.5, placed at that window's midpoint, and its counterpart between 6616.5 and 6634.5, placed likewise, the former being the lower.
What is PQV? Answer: -0.17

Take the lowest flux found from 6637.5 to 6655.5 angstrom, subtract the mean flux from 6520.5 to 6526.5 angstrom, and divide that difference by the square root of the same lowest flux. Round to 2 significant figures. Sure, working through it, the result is -0.27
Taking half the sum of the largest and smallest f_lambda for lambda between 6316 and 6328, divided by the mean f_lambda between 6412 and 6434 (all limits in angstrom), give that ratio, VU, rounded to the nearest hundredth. 0.99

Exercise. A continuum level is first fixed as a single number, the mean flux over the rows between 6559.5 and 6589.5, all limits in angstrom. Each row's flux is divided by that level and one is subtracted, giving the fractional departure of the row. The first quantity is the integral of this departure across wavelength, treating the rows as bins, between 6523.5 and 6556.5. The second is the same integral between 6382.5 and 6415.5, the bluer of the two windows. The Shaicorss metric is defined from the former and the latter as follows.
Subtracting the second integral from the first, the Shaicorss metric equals -0.15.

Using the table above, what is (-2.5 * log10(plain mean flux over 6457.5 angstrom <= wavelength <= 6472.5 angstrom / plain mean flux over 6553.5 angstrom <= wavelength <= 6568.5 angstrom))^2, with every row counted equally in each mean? 0.0154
